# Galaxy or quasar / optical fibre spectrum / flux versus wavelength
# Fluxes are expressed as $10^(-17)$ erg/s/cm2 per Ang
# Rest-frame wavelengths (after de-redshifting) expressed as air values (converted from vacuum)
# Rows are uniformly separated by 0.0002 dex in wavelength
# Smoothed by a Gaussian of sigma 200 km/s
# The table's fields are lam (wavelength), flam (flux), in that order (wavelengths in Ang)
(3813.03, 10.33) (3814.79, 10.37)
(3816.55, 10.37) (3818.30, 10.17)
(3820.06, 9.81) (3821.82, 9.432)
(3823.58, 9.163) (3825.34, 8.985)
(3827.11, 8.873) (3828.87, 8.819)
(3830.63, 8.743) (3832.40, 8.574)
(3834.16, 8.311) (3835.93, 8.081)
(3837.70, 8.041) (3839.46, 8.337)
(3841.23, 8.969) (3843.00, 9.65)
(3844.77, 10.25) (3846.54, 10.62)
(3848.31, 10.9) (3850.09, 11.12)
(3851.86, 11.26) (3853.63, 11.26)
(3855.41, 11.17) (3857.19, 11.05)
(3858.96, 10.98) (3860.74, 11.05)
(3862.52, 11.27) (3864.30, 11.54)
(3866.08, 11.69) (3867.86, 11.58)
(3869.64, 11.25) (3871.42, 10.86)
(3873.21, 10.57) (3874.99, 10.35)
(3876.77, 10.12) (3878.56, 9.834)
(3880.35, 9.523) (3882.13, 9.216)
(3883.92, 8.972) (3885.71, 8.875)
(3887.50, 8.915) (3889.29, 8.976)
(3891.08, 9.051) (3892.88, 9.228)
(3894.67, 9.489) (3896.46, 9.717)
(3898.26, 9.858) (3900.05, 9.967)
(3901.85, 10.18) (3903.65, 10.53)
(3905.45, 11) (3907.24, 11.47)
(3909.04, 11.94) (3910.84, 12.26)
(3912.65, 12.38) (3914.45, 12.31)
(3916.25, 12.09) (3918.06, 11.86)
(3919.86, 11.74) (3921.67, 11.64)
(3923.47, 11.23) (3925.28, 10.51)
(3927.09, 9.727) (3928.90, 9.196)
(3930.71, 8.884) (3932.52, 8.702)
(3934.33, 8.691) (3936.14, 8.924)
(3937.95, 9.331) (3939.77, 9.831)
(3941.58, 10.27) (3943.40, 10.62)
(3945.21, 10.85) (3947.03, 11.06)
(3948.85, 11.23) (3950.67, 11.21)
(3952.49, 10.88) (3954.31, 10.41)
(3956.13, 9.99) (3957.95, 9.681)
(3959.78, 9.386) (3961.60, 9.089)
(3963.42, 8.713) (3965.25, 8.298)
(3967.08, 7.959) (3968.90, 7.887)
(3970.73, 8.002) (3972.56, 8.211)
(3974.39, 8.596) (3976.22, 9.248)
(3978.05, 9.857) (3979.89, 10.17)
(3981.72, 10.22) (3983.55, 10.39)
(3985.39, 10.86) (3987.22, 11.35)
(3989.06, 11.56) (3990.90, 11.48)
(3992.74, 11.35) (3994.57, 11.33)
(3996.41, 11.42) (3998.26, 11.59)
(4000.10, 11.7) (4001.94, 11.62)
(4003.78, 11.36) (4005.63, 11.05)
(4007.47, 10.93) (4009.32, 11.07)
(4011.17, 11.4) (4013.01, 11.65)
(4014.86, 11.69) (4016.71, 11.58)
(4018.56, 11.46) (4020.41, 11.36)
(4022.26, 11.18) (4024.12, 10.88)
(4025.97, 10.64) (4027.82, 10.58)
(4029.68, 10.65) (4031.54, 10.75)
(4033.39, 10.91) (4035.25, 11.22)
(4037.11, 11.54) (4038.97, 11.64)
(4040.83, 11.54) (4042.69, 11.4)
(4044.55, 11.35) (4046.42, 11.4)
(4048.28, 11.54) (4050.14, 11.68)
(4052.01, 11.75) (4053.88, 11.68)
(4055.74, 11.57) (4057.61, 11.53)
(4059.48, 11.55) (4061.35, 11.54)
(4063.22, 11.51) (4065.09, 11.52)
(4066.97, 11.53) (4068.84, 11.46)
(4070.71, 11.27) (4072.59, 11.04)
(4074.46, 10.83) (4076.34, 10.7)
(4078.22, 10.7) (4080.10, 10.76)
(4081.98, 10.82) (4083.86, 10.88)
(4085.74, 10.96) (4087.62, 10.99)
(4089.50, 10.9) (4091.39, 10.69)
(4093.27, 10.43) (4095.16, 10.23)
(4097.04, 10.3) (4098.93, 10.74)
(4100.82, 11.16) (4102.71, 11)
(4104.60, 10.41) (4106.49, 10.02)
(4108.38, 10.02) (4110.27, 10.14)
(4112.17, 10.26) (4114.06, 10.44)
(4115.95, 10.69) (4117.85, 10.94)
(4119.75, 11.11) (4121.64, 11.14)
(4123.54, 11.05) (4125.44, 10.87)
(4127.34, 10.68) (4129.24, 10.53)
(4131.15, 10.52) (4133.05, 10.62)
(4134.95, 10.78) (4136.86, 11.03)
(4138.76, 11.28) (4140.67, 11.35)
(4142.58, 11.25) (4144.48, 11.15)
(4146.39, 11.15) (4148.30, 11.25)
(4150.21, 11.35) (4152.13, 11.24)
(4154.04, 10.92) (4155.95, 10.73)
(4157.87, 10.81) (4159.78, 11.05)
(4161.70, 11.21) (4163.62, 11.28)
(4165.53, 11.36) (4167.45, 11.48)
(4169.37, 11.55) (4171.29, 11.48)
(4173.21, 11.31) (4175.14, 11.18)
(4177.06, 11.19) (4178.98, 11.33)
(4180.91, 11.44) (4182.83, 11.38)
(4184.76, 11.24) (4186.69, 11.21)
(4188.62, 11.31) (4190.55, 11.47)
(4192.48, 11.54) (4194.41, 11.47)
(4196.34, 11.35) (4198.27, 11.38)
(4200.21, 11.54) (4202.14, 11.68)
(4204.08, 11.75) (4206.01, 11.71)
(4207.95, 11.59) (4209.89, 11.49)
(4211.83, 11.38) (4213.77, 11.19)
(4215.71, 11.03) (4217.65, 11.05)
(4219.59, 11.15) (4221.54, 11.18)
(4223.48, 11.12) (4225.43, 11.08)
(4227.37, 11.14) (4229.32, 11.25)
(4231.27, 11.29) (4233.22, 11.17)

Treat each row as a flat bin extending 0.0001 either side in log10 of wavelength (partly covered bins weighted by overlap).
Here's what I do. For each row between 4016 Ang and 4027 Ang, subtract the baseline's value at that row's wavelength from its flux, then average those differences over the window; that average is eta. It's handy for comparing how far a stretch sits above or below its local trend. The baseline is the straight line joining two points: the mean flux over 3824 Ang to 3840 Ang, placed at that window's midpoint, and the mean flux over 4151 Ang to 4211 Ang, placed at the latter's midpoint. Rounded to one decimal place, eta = 1.1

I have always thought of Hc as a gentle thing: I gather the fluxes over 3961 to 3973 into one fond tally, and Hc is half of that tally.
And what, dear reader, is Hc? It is 29.1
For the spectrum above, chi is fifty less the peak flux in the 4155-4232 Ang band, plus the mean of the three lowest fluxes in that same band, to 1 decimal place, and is 49.1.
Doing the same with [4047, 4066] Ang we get 49.8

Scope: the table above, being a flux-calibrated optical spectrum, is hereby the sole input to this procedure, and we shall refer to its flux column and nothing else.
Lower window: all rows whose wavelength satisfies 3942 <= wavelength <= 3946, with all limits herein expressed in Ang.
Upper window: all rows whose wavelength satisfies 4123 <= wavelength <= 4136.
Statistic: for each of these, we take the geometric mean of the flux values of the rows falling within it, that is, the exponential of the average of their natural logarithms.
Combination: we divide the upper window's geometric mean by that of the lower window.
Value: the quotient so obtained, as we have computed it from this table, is 1.00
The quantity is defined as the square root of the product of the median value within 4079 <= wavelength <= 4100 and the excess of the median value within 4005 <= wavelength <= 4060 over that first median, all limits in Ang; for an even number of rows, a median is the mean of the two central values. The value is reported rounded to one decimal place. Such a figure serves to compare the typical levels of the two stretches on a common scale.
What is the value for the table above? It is 2.6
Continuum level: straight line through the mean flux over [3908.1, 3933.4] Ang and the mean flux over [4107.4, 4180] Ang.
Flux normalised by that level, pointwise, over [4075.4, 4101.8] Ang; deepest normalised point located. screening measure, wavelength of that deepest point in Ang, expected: 4095.16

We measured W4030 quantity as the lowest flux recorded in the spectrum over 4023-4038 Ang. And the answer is 10.58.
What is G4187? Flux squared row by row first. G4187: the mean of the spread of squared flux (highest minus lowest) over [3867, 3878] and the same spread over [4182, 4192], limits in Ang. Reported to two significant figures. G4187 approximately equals 19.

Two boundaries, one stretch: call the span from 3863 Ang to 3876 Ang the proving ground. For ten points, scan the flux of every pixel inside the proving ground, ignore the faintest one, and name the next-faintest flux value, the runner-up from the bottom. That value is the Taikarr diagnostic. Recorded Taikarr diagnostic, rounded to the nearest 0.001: 10.570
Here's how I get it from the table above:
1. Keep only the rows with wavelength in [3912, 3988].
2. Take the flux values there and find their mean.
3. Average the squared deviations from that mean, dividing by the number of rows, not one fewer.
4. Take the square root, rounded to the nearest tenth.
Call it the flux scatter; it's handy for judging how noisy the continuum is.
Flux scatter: 1.3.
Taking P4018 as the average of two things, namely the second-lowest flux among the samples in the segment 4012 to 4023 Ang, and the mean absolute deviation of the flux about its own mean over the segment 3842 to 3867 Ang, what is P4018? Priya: 5.86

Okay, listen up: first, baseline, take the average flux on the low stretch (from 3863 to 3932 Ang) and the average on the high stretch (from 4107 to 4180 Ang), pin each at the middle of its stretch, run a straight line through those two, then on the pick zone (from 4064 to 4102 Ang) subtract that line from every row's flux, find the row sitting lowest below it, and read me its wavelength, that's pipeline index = 4095.16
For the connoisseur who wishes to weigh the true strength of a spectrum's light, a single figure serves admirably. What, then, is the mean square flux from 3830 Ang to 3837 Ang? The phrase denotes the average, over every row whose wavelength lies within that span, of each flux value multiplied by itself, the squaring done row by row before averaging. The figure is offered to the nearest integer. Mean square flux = 71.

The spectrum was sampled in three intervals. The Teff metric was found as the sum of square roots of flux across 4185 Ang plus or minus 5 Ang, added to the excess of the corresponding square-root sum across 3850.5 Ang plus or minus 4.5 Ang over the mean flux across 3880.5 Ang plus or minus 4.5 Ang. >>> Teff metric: 23.9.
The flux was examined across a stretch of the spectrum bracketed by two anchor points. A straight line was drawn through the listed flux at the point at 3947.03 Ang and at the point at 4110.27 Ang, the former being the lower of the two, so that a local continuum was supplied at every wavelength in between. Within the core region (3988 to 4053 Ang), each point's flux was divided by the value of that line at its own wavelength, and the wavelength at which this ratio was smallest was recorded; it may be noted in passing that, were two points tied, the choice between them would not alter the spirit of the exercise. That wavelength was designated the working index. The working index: 4027.82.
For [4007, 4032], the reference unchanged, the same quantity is 4027.82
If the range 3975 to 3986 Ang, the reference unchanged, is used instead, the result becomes 3976.22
